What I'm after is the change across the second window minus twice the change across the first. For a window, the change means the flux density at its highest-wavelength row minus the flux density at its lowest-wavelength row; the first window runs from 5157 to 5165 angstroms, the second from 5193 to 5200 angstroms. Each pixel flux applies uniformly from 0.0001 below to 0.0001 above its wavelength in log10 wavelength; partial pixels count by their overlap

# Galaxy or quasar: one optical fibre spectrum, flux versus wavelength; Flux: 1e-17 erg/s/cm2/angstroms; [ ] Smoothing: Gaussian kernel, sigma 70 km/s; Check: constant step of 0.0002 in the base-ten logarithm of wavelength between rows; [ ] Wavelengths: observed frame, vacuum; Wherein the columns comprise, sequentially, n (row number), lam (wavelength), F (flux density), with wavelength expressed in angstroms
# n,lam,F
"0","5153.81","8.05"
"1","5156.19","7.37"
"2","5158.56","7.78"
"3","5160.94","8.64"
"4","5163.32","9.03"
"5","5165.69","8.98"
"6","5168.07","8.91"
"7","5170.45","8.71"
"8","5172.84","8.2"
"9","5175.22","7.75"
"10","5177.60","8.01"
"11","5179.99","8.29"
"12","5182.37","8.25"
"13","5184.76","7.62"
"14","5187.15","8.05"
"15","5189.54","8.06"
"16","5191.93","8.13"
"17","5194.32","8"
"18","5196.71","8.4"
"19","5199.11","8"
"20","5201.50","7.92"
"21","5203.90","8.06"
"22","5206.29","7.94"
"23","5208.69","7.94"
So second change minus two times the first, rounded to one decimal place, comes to -2.5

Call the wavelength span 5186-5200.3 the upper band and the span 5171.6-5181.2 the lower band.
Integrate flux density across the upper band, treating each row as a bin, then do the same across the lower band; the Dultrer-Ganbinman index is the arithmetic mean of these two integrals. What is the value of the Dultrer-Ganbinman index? 97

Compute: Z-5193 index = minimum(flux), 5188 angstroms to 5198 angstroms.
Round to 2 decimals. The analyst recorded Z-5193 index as 8.00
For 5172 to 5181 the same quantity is 7.75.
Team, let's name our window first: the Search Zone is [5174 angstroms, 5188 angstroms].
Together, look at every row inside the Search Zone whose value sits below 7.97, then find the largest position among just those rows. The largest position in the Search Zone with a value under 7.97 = 5184.76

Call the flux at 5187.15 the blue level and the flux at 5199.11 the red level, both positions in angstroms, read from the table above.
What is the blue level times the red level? 64.4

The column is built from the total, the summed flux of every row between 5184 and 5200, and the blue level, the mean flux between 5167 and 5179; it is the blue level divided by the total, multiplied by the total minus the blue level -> 7.1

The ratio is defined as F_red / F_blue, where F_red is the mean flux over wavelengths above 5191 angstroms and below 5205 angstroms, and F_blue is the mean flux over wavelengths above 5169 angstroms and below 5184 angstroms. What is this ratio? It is 0.986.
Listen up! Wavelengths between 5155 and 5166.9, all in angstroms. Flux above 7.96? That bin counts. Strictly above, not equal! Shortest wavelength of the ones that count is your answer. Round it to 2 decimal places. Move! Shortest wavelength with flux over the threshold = 5160.94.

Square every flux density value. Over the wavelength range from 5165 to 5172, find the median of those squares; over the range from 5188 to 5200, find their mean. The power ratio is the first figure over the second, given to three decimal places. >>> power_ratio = 1.204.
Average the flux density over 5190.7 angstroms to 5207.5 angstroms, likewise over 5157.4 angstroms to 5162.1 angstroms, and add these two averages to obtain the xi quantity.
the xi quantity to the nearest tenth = 16.3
